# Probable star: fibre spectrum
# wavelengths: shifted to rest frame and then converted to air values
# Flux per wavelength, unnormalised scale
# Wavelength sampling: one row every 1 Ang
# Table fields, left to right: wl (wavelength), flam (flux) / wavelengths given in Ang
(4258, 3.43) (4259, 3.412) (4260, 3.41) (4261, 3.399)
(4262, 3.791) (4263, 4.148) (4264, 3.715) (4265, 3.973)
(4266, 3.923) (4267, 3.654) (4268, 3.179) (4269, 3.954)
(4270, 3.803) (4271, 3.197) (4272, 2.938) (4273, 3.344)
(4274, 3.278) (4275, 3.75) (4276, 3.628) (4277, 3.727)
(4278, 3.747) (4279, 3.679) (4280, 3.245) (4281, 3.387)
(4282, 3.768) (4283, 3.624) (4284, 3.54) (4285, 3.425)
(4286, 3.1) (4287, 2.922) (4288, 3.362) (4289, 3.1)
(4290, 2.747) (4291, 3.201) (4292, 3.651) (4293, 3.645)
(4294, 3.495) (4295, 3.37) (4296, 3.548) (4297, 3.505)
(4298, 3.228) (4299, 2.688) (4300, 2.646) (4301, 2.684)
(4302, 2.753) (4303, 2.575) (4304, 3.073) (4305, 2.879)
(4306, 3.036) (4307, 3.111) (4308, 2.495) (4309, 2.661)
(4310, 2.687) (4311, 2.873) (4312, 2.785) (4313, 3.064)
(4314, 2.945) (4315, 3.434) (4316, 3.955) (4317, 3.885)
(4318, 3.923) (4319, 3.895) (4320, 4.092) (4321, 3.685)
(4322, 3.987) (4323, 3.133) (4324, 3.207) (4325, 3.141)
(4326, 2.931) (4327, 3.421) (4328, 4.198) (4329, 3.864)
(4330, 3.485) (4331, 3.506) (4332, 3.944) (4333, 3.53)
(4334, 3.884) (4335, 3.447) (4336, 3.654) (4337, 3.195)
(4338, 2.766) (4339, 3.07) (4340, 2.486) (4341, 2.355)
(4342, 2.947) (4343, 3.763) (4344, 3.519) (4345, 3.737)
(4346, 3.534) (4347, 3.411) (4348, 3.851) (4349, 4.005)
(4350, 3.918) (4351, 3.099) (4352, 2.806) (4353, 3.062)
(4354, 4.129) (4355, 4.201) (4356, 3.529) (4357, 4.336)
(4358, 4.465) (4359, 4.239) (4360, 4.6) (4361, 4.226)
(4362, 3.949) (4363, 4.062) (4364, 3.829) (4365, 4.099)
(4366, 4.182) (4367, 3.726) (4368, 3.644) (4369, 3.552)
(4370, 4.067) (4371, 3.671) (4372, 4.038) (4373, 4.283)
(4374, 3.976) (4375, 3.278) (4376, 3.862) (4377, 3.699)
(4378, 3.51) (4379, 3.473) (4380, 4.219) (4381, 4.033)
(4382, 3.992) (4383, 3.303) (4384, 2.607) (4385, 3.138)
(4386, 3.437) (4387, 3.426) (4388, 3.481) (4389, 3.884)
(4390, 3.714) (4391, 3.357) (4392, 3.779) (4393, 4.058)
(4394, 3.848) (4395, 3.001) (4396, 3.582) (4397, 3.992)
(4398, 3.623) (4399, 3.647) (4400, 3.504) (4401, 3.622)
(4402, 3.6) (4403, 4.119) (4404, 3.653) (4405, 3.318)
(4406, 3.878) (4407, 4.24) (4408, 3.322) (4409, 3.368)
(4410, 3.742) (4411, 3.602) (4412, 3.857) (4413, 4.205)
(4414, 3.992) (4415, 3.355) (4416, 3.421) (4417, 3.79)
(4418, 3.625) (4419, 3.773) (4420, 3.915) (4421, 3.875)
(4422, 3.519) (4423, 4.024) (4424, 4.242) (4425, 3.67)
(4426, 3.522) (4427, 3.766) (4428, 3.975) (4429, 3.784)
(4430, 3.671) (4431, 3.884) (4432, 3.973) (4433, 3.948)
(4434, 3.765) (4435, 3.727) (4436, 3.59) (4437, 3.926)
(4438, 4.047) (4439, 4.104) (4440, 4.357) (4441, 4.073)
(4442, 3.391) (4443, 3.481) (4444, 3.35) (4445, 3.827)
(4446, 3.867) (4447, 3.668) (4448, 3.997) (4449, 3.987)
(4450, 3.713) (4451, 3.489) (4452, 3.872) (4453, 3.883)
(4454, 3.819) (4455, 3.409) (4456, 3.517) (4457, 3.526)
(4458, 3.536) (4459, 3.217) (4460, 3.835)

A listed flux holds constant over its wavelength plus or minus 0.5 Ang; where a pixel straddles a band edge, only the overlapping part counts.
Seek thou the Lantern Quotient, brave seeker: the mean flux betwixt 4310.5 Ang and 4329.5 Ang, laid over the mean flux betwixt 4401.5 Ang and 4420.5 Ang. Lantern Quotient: 0.94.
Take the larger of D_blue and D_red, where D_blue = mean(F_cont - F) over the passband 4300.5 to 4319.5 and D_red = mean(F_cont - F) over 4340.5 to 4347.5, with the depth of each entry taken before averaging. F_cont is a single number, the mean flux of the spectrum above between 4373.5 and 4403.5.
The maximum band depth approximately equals 0.5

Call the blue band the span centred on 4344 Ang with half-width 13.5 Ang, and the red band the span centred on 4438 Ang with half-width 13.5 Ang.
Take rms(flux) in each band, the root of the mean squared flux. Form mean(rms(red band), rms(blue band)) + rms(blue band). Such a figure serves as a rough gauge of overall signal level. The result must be 7.16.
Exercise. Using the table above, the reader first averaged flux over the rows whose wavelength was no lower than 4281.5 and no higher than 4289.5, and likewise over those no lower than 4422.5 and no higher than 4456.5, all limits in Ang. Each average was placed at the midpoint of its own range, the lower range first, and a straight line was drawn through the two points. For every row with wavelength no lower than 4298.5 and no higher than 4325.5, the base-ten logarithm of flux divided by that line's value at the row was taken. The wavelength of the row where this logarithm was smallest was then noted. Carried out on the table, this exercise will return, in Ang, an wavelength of 4308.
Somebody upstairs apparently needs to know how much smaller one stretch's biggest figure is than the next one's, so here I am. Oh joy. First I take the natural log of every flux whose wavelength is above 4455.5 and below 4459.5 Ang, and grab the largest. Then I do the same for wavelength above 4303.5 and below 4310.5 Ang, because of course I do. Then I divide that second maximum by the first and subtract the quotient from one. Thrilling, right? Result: 0.10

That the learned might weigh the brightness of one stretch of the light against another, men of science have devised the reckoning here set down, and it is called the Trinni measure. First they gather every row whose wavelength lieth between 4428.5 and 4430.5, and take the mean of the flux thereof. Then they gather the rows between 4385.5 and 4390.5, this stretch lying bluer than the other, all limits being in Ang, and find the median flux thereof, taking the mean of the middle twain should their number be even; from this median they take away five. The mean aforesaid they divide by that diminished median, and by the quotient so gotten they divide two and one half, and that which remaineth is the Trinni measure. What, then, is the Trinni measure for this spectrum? -1.02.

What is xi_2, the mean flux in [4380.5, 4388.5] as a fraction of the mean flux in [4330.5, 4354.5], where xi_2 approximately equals 1.01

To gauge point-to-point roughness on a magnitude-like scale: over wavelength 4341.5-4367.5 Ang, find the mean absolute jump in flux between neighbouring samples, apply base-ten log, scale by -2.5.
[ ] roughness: 1.13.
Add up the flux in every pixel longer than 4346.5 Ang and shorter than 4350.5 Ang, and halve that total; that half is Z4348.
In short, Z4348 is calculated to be 7.59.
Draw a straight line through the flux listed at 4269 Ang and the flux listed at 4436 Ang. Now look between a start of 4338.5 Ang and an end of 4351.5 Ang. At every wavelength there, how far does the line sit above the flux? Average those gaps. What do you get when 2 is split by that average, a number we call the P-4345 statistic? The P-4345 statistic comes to 4.7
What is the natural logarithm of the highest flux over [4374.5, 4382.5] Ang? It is 1.440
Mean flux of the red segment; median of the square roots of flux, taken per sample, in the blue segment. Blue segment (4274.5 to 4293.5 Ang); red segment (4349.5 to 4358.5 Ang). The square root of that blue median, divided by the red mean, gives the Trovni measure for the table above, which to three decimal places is 0.368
